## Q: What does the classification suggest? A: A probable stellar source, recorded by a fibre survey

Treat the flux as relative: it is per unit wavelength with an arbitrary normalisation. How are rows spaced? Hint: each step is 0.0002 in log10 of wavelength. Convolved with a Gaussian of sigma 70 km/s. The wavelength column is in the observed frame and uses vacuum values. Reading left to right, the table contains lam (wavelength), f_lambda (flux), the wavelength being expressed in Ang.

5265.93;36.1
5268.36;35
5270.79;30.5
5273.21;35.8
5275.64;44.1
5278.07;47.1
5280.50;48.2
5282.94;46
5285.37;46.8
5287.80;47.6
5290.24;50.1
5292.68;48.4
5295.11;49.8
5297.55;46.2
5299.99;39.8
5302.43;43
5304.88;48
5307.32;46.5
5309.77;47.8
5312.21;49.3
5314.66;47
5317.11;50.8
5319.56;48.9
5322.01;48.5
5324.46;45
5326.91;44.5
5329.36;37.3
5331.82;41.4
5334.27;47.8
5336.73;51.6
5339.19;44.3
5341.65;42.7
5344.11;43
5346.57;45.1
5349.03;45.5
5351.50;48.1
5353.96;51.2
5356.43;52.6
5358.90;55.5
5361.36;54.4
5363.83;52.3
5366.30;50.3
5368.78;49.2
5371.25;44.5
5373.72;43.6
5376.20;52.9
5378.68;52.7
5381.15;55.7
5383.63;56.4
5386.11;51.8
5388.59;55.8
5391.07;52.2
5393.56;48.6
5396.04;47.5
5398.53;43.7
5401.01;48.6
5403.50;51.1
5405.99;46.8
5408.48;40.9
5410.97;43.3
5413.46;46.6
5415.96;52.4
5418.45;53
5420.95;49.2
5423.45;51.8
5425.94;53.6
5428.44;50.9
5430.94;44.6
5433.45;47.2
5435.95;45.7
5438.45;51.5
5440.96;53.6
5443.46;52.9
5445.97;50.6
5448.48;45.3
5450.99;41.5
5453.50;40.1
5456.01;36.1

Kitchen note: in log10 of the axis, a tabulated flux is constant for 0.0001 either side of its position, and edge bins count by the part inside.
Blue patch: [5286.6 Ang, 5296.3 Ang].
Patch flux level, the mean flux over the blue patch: 49.0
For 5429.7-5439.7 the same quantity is 47.2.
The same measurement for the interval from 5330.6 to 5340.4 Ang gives 46.3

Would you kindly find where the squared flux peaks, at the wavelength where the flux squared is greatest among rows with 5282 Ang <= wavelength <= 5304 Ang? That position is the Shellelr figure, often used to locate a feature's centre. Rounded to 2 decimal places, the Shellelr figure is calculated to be 5290.24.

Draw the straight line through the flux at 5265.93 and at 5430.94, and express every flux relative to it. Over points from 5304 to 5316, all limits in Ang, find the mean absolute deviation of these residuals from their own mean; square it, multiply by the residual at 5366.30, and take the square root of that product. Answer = 2.5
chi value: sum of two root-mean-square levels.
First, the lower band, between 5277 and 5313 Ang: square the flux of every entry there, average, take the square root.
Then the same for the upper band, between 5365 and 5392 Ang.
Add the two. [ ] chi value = 99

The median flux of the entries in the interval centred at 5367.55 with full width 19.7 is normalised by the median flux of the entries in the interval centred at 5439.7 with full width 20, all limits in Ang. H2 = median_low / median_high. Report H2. 1.05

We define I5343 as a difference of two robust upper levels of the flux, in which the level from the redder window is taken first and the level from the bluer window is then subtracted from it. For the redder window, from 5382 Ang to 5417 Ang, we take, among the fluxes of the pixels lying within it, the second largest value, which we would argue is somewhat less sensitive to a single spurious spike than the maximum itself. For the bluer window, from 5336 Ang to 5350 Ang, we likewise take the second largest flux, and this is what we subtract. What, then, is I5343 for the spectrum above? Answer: 10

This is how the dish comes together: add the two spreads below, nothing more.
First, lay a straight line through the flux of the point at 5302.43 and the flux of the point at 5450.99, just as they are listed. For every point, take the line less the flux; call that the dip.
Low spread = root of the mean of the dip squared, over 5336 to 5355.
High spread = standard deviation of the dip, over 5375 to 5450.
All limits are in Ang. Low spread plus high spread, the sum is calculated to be 9.0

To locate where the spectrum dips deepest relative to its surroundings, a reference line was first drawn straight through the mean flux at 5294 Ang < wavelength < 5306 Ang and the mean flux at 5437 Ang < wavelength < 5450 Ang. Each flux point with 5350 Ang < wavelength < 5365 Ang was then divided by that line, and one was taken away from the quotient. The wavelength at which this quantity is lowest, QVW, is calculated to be 5351.50 Ang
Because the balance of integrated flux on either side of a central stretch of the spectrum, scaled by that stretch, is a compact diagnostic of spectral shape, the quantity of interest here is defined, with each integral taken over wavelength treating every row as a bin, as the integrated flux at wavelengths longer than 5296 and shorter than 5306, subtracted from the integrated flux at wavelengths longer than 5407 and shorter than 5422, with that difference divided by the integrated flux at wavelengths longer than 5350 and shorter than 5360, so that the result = 0.5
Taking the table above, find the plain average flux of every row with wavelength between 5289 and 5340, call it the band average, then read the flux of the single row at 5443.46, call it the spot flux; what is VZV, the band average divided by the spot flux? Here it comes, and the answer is 0.88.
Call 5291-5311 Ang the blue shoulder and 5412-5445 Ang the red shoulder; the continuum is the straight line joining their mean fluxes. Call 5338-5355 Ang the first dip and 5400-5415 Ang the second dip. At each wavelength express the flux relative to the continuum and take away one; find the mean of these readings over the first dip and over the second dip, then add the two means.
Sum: -0.11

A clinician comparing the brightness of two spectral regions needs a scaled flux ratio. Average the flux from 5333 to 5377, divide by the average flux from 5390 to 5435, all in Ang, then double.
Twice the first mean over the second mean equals 2.01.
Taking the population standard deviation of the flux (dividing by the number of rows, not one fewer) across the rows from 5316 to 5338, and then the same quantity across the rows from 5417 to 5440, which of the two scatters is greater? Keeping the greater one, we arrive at 4.4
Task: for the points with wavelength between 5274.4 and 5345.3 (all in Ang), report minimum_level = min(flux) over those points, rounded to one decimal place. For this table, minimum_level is 37.3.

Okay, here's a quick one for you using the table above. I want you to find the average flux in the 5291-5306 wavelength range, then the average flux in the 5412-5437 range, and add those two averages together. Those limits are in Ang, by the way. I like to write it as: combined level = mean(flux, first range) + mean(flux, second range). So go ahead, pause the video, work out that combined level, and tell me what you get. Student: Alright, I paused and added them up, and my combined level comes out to 95.4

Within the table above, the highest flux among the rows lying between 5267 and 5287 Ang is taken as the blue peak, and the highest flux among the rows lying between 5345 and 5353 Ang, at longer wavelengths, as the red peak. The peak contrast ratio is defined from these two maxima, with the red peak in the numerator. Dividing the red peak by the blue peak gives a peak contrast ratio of 1.00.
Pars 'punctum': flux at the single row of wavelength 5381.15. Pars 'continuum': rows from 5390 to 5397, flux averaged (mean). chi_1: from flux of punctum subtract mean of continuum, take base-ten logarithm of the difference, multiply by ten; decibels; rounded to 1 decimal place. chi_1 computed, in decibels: 8.0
